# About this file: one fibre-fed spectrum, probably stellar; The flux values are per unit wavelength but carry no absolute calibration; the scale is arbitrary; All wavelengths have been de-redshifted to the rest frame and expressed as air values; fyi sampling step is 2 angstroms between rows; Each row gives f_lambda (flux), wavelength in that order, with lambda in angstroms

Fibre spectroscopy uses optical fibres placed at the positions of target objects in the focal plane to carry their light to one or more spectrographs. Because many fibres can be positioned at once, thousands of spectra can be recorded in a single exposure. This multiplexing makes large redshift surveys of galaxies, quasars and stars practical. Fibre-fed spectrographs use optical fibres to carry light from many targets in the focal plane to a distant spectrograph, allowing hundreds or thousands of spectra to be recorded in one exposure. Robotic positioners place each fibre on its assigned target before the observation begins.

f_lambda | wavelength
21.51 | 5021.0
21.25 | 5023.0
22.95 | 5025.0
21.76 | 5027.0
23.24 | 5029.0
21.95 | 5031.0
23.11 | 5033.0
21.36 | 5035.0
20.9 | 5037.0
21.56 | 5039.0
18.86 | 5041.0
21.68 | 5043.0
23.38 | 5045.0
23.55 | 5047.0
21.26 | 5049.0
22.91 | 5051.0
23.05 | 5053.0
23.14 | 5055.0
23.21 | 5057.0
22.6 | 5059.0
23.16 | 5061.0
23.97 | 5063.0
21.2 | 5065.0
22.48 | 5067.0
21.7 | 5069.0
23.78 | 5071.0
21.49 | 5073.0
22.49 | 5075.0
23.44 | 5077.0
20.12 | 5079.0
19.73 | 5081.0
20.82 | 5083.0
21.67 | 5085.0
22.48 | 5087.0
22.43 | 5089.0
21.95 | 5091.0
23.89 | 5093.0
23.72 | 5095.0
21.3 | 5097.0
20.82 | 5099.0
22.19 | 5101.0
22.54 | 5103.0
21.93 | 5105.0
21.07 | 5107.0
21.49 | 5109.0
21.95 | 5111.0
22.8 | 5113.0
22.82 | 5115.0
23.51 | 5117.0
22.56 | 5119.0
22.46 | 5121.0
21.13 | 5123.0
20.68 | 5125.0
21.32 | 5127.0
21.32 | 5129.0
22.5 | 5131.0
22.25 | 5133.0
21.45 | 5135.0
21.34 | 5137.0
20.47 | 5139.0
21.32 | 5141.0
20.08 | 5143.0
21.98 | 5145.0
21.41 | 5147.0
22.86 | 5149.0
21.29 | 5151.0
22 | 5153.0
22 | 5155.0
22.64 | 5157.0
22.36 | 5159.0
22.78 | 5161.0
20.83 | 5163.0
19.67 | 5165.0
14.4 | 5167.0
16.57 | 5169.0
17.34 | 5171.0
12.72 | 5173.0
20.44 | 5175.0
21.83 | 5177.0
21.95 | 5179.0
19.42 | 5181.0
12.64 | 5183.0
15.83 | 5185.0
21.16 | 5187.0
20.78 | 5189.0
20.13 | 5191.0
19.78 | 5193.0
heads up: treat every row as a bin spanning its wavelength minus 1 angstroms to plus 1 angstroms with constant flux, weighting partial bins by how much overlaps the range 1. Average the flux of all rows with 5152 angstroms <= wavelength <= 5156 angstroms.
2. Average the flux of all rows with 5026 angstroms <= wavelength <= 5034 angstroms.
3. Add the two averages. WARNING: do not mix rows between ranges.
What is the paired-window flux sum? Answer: 44.5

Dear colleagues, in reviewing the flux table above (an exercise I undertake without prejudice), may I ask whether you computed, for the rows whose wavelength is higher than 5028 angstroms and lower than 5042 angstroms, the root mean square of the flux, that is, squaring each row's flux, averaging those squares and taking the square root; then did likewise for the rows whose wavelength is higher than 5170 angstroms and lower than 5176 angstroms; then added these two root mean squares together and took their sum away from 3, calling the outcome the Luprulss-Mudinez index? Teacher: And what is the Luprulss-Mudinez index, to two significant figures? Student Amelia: -36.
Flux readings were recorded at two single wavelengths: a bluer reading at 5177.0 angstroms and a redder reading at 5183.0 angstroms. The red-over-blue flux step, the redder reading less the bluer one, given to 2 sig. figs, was -9.2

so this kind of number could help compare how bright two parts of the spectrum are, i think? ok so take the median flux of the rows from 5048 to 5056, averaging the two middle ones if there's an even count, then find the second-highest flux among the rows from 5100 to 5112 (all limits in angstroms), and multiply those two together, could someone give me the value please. 510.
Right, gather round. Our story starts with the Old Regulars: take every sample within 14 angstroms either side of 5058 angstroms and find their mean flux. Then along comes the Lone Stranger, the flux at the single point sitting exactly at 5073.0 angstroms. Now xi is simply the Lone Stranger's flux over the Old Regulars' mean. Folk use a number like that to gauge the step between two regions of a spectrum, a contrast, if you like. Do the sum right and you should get 0.94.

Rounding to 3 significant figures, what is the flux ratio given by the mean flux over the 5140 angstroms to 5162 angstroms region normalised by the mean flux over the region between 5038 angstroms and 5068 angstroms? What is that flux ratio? 0.977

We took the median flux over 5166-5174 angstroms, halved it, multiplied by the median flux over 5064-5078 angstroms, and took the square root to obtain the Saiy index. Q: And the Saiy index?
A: 13.2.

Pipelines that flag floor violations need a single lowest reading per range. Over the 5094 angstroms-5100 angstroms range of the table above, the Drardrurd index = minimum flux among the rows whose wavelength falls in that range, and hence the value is 20.82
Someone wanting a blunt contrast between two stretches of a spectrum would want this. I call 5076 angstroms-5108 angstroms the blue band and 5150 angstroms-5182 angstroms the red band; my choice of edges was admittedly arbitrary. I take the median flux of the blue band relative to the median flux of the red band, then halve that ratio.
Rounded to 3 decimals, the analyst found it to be 0.521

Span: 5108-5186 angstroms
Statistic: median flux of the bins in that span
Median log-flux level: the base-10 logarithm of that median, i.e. 1.33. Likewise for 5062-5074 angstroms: 1.34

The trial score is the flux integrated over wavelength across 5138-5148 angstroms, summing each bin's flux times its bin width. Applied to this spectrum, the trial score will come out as 211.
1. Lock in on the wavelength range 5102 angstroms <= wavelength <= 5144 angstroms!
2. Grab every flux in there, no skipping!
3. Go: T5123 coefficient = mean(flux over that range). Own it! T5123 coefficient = 21.8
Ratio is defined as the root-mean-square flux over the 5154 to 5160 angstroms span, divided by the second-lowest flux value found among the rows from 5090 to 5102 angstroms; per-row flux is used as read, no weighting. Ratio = 1.05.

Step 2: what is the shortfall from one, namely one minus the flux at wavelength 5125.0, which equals -19.7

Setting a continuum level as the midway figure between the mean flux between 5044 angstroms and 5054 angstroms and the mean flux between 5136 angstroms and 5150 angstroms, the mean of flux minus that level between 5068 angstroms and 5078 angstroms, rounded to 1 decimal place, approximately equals 0.5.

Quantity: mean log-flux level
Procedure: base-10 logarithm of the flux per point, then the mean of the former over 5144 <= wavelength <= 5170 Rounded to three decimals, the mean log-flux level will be 1.315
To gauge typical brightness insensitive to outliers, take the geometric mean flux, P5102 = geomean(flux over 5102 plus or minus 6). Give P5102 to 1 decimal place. 21.6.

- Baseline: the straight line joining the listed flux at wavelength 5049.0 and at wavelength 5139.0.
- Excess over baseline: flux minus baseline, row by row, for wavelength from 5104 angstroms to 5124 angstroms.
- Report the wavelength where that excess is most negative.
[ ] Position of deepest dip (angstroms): 5107.0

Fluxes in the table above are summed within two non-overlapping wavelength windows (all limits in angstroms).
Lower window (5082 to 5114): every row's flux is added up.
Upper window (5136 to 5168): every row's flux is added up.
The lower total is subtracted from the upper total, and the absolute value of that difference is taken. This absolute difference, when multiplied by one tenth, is 1.6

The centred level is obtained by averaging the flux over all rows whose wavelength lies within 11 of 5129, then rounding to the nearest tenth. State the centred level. 21.6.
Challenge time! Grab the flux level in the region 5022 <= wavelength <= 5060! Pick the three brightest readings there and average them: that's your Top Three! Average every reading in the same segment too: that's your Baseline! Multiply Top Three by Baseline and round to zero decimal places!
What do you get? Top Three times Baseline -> 519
